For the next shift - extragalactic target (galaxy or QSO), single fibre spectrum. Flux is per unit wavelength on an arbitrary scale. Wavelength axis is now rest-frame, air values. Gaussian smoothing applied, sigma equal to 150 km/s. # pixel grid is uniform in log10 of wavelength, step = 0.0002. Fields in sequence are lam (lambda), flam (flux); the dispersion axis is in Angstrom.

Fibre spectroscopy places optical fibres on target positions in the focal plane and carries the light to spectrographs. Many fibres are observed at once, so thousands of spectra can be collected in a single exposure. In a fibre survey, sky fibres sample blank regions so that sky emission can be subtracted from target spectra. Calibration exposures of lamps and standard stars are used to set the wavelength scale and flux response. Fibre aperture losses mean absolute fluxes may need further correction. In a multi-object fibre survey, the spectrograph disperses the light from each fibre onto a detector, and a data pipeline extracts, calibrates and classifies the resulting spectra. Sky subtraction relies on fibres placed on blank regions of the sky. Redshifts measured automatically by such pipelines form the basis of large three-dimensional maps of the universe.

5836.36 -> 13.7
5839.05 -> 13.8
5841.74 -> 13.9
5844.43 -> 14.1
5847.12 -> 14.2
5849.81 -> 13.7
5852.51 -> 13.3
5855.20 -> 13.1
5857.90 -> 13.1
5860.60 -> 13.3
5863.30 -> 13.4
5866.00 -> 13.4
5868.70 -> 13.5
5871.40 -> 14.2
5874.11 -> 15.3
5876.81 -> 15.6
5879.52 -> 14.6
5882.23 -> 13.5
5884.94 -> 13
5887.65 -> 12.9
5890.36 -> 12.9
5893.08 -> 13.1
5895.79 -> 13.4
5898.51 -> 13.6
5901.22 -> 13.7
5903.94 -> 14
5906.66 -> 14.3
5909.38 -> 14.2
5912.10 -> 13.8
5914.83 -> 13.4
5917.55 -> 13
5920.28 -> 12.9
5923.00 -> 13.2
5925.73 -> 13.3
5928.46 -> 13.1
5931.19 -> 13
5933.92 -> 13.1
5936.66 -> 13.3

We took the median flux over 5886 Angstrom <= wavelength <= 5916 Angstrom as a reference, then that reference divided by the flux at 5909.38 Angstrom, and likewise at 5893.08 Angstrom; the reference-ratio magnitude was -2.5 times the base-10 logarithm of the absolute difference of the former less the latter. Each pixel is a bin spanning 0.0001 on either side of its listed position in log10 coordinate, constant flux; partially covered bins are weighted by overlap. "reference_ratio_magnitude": 2.7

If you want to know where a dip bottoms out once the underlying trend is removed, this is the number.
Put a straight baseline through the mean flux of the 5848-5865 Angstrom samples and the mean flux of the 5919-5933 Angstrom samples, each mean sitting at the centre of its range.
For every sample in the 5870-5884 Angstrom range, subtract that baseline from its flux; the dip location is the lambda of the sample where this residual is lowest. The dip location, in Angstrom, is 5882.23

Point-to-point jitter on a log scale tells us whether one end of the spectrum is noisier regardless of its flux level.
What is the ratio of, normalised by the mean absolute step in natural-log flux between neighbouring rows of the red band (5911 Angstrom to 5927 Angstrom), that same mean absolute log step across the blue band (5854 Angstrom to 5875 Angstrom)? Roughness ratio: 1.1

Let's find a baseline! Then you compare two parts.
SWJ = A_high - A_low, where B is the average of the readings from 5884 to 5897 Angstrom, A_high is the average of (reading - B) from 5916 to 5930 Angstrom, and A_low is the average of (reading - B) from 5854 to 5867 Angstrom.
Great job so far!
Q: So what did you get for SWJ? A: -0.16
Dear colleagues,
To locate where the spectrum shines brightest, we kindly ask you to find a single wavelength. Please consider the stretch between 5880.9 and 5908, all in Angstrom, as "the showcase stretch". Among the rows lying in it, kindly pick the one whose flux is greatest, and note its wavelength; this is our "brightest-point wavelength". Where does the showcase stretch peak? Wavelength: 5906.66 Angstrom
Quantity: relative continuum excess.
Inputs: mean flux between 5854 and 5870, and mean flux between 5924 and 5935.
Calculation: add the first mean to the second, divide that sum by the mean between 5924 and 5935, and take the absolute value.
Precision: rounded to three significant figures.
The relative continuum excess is 2.01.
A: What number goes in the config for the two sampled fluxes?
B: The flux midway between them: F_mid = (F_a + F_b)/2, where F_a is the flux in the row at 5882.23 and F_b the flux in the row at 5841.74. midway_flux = 13.7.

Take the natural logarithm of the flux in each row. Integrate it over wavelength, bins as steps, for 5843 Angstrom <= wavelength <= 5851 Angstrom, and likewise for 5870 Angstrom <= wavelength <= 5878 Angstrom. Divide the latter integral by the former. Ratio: 1.03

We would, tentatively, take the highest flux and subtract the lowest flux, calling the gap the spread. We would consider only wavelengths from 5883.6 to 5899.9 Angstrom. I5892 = 0.7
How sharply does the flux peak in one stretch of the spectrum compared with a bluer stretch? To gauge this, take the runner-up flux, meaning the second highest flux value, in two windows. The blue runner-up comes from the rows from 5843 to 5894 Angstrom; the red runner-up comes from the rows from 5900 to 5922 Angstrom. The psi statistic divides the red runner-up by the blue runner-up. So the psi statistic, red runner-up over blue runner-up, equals 0.93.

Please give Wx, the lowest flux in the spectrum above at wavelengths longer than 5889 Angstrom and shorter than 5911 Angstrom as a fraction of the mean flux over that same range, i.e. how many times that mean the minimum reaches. 0.945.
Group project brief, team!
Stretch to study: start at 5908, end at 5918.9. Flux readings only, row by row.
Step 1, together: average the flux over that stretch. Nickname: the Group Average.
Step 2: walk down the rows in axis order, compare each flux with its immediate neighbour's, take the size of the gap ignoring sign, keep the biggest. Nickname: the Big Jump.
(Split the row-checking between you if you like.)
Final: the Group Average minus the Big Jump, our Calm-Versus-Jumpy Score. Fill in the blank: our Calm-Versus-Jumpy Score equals 13.2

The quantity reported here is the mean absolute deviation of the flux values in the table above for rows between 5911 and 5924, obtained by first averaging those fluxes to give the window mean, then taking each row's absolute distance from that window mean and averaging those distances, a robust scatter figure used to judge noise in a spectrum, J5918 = 0.272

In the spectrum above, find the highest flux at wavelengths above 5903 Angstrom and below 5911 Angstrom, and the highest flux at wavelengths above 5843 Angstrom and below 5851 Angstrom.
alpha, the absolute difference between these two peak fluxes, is 0.10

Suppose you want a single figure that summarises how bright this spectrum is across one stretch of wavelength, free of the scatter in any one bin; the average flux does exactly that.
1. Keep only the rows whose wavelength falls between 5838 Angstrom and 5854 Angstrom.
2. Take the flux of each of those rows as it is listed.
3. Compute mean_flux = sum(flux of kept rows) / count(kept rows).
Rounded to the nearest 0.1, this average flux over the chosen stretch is 13.8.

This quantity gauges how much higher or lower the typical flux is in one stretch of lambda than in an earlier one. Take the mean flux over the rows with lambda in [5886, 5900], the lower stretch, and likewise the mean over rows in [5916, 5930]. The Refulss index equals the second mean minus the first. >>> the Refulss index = -0.1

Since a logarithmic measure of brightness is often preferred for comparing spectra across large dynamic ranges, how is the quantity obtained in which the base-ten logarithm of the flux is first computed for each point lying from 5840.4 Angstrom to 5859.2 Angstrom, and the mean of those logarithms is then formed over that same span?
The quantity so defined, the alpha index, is 1.13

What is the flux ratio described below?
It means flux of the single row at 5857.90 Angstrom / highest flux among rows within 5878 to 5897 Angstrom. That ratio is 0.897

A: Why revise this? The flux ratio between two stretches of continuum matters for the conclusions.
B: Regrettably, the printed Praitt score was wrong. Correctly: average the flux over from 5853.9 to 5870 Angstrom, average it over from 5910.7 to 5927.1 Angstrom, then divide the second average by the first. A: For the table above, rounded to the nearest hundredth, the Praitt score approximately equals 1.00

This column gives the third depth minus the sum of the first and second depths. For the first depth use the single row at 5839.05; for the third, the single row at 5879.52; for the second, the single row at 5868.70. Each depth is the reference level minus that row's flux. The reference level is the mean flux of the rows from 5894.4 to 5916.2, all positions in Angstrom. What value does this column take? -1.1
